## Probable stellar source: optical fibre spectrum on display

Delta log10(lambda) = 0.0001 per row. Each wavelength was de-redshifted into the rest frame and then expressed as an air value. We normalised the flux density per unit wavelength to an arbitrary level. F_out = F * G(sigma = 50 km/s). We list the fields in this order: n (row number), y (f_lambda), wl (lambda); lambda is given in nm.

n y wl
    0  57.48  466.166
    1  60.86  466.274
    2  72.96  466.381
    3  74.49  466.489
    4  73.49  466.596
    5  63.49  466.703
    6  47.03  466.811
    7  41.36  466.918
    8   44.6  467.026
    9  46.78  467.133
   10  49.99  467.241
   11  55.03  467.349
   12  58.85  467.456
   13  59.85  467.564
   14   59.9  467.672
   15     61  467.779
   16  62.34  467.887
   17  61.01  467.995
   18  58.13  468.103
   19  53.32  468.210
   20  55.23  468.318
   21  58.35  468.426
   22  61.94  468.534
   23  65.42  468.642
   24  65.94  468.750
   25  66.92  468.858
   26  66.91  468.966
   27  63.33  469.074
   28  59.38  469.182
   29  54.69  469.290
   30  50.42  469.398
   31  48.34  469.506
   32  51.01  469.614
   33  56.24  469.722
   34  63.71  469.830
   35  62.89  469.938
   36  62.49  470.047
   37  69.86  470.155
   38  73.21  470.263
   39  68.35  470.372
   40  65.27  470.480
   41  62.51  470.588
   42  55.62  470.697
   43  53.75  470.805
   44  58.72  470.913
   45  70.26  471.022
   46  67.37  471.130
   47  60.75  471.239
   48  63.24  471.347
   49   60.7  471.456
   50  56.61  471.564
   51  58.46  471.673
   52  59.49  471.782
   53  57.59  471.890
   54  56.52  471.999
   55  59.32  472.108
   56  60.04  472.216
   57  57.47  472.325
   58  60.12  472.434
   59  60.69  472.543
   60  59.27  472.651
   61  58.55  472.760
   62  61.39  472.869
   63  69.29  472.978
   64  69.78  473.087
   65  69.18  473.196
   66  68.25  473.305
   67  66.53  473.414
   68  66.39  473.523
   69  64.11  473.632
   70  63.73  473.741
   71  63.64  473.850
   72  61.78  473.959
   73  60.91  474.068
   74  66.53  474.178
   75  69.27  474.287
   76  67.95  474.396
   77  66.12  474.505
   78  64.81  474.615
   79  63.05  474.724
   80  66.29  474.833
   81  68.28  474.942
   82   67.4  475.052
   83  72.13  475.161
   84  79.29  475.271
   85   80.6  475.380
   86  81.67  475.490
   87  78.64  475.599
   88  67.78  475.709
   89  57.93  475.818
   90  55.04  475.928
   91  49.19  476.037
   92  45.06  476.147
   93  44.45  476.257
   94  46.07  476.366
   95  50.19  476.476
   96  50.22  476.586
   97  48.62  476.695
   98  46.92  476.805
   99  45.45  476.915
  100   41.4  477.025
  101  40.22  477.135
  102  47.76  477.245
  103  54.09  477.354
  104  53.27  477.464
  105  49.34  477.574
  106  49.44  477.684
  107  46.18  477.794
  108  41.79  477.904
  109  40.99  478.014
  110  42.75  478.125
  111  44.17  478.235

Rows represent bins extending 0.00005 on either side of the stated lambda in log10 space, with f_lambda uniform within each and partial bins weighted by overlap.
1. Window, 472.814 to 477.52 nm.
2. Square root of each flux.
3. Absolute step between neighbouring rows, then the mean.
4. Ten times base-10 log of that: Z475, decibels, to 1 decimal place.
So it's -7.3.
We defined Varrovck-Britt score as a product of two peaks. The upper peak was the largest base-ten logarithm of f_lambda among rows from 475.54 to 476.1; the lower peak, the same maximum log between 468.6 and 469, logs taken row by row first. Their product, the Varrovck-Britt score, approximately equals 3.46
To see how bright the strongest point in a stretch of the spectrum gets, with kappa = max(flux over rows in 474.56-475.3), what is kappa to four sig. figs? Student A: 79.29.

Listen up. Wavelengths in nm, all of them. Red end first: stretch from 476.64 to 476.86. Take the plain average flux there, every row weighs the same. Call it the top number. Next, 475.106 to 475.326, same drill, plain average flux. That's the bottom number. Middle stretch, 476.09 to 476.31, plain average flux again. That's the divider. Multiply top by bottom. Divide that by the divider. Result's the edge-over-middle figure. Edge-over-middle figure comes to 81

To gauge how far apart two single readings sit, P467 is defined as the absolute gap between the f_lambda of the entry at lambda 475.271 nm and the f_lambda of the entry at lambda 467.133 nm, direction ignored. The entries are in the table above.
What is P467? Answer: 33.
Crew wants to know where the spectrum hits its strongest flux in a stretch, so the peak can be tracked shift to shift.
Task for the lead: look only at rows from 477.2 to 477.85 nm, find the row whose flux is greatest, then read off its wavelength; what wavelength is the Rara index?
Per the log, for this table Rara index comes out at 477.354 nm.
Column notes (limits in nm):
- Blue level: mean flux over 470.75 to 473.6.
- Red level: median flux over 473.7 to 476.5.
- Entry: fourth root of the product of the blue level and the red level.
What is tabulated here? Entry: 7.98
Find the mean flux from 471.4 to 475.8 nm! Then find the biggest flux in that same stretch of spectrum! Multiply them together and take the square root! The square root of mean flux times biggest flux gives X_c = 73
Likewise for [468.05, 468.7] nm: 62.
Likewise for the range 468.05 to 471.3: 67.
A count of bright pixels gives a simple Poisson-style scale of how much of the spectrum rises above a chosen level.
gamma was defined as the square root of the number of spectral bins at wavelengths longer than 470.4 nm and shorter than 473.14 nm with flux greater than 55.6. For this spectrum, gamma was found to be 4.9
